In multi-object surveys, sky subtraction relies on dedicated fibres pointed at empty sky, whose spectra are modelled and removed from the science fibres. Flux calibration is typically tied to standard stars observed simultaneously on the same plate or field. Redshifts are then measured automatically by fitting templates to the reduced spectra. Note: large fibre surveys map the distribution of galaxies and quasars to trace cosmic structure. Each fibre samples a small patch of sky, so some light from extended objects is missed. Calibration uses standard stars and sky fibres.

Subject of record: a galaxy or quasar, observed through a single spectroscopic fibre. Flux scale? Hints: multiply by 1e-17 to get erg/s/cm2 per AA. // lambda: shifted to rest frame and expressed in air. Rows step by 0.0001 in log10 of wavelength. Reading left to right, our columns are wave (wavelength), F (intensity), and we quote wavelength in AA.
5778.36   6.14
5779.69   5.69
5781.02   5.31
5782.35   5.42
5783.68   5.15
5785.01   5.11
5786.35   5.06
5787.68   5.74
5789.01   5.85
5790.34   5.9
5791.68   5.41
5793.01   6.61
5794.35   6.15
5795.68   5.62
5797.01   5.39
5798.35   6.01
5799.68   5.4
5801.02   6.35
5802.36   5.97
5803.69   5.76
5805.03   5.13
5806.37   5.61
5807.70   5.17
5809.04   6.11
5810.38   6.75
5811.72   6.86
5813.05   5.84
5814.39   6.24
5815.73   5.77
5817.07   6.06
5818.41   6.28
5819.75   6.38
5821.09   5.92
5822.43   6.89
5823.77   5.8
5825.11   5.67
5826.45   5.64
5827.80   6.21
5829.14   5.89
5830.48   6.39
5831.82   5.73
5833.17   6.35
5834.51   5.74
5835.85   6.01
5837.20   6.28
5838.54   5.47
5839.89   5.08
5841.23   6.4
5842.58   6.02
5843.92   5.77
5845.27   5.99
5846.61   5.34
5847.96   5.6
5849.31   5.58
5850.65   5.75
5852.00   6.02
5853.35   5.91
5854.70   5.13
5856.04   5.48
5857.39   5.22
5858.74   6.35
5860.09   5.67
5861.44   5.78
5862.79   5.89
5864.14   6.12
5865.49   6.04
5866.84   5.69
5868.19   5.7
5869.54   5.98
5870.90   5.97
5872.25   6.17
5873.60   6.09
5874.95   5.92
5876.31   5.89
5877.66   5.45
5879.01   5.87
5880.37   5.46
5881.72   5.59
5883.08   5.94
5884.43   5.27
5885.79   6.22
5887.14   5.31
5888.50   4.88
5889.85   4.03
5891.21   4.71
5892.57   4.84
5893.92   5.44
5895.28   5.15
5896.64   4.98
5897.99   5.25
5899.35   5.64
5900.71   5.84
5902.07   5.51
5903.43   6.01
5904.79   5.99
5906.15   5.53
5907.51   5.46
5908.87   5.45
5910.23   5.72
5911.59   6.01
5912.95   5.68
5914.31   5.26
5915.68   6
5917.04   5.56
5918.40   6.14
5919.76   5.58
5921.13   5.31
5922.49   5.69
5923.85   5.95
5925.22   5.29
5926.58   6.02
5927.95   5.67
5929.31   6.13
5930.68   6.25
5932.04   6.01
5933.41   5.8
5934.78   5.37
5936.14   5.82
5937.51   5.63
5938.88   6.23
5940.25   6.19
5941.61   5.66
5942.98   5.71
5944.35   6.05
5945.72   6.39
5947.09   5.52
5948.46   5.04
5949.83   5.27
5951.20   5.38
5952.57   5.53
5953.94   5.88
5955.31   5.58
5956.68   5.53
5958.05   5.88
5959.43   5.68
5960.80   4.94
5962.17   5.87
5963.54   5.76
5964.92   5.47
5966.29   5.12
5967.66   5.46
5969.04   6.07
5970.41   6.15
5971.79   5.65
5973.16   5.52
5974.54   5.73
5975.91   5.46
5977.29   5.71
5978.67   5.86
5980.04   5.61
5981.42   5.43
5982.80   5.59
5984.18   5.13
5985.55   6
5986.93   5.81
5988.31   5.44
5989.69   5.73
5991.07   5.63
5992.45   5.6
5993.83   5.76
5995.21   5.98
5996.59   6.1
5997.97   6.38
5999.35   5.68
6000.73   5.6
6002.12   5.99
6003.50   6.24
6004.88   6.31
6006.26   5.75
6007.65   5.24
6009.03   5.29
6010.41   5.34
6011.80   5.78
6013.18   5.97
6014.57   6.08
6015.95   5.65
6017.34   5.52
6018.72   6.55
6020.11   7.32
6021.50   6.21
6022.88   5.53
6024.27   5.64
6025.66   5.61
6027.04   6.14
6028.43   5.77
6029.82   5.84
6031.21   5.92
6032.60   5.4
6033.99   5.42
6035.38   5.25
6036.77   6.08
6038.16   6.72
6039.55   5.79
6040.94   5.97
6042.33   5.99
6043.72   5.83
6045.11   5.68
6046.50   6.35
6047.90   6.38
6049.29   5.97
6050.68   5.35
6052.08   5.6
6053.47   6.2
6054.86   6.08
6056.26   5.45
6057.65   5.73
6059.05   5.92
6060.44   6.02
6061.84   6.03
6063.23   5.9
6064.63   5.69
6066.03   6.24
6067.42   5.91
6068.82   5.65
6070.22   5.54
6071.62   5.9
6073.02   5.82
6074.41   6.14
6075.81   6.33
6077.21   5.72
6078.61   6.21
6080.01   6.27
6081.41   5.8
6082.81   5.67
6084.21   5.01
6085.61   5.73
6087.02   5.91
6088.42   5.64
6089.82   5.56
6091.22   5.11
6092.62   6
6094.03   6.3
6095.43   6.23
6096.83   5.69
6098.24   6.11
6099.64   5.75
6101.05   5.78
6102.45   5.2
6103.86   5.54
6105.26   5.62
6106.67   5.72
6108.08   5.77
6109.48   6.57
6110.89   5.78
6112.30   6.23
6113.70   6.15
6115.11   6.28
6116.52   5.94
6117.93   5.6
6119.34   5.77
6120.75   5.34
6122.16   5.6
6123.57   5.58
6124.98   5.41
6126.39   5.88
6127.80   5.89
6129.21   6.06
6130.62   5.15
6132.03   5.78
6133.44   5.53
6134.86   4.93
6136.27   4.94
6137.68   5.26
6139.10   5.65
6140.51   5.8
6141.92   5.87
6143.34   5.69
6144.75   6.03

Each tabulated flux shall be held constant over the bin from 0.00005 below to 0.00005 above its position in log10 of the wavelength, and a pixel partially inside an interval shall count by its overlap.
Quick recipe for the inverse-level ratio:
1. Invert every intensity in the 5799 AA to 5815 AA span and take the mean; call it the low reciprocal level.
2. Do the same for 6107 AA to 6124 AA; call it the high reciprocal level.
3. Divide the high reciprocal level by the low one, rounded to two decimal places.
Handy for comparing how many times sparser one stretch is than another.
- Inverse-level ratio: 1.00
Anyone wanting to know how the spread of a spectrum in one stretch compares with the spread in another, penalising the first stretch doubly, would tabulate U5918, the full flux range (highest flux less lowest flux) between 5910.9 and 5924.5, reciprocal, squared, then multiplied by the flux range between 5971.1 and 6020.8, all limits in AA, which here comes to 2.8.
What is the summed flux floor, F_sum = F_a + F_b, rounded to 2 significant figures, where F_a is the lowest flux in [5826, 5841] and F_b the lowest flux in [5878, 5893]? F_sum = 9.1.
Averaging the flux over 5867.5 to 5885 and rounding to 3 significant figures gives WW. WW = 5.79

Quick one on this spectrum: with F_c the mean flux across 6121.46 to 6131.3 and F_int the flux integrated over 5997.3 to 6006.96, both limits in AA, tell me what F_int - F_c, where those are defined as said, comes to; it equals 52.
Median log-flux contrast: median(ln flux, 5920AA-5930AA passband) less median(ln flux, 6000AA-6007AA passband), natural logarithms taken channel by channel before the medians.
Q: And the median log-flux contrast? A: -0.051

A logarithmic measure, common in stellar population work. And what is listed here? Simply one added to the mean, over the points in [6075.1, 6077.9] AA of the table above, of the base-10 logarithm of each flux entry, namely 1.78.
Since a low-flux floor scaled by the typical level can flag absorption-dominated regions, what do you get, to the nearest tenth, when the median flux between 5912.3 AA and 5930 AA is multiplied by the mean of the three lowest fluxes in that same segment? 30.0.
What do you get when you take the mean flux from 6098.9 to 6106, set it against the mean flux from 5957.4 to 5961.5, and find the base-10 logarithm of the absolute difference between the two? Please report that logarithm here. -1.1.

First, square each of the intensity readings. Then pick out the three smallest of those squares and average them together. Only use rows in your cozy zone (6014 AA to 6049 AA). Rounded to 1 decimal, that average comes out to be 28.7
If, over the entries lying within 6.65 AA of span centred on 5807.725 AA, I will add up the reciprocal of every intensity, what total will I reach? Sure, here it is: 0.88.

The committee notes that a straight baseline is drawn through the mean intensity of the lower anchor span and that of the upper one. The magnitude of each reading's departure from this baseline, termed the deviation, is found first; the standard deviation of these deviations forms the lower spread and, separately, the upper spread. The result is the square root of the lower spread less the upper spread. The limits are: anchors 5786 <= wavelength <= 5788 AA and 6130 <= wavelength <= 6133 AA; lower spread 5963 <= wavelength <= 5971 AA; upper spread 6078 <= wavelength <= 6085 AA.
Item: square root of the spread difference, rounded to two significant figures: 0.18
